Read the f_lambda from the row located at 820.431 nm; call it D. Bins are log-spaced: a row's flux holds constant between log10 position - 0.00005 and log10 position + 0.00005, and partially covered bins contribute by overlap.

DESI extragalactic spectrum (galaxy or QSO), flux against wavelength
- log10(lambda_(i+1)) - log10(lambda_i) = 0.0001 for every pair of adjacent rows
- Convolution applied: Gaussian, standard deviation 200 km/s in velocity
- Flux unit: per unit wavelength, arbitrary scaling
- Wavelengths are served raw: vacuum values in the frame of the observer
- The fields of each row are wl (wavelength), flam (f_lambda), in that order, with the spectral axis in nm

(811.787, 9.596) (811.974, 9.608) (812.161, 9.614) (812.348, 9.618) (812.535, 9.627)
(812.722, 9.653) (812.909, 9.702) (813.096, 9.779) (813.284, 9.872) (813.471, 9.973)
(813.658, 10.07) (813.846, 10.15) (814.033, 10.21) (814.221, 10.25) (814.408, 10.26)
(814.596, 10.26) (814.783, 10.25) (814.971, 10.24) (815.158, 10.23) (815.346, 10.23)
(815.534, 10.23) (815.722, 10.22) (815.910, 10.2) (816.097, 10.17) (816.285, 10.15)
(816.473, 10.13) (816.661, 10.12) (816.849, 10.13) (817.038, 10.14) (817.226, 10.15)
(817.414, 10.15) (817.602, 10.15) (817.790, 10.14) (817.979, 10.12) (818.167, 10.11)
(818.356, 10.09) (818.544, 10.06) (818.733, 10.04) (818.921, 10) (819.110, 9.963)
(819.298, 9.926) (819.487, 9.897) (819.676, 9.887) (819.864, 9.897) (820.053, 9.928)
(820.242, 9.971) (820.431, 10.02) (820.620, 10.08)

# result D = 10.02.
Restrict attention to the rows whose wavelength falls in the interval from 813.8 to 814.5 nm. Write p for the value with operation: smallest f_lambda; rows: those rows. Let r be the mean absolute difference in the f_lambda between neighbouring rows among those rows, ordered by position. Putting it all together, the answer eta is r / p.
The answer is 0.004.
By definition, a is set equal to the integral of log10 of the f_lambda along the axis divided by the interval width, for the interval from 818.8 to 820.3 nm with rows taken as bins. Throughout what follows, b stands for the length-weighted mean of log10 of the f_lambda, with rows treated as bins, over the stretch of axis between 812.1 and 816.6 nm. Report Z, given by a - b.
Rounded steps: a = 1.00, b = 1.002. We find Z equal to -0.005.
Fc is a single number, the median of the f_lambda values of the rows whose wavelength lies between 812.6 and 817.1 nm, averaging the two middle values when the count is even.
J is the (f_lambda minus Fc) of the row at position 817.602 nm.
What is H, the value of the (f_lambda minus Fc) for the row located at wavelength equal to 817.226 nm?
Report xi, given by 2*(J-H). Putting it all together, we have 0.0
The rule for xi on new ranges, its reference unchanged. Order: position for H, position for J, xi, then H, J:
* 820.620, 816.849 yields 0.1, -0.08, -0.030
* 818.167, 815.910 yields 0.2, -0.05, 0.040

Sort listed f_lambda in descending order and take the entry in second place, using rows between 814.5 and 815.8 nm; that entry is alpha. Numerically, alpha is 10.25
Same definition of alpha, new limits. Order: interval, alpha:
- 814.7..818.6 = 10.24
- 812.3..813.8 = 9.973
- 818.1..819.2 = 10.09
